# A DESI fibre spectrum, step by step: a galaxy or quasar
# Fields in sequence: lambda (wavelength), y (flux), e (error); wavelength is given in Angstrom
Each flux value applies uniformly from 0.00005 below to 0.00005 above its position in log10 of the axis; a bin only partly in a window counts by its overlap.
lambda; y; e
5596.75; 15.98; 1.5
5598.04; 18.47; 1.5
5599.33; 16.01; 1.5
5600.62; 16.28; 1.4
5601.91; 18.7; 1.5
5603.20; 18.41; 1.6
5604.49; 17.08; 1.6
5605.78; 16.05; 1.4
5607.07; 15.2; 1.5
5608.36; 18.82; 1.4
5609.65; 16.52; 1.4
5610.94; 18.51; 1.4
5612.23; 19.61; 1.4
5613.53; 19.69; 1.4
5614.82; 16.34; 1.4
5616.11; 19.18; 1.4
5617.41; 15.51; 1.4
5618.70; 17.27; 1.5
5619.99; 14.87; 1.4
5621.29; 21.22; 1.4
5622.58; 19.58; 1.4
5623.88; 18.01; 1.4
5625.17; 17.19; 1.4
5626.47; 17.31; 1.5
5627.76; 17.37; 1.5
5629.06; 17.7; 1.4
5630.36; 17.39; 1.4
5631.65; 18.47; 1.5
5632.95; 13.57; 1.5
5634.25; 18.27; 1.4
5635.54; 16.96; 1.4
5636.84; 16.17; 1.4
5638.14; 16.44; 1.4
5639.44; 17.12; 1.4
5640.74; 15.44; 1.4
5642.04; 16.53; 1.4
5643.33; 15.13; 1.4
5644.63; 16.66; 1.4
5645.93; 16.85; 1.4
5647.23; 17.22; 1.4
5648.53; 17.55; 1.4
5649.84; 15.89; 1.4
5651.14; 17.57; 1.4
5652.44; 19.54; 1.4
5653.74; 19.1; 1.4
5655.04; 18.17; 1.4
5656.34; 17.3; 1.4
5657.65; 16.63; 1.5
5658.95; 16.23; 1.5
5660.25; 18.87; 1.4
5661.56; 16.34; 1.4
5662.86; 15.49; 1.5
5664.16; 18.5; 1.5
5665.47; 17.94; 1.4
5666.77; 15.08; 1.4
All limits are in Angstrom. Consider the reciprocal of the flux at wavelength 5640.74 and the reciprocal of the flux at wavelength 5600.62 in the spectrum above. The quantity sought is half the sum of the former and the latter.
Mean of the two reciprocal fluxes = 0.0631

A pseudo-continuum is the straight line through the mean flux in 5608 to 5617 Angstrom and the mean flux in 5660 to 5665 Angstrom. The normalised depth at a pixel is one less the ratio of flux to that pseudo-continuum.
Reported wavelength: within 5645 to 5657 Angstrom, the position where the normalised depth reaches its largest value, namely 5649.84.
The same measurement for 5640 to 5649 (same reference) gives 5643.33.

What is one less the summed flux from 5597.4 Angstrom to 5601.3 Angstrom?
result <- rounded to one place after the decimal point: -49.8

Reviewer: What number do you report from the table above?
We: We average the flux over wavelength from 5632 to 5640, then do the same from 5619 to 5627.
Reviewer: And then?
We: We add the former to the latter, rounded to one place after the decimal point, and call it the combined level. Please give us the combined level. 34.5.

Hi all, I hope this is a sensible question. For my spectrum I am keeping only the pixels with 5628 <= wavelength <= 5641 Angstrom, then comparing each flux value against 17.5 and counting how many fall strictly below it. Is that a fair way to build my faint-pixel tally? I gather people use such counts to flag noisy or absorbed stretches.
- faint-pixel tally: 7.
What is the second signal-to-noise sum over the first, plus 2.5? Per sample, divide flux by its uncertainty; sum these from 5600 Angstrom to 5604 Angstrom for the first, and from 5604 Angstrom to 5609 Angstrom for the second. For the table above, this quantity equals 3.78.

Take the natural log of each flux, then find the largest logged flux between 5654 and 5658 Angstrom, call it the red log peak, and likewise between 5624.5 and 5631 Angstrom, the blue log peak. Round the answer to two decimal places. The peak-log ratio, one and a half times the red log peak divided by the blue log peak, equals 1.51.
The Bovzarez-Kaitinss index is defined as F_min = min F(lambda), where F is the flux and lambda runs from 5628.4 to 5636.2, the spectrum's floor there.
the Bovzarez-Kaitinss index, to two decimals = 13.57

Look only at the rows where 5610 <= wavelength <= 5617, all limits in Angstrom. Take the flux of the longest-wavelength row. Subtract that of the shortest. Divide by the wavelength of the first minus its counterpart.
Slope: 0.13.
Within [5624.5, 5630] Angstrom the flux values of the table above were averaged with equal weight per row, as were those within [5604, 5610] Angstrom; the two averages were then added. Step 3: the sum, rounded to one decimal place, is 34.1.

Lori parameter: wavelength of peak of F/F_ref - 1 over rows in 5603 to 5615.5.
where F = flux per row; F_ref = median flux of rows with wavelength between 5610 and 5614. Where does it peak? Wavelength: 5613.53 Angstrom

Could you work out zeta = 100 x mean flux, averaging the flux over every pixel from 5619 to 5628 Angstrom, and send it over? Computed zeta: 1794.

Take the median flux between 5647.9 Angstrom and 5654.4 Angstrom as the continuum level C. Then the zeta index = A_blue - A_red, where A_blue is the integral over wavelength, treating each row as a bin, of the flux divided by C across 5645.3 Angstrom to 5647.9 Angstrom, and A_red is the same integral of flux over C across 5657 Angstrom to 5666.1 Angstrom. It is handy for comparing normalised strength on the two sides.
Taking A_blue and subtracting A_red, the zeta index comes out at -6.4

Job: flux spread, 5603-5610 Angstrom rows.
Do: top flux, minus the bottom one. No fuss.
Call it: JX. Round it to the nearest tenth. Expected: 3.6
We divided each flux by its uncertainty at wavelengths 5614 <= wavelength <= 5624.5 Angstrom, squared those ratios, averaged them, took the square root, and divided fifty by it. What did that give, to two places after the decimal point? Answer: 3.95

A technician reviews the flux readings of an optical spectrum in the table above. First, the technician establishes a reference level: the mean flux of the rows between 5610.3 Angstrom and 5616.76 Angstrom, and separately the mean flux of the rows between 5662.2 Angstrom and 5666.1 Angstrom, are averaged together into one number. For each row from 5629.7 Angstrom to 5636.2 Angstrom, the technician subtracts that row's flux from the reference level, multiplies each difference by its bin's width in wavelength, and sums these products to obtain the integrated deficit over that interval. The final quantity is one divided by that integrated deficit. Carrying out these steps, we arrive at 0.15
